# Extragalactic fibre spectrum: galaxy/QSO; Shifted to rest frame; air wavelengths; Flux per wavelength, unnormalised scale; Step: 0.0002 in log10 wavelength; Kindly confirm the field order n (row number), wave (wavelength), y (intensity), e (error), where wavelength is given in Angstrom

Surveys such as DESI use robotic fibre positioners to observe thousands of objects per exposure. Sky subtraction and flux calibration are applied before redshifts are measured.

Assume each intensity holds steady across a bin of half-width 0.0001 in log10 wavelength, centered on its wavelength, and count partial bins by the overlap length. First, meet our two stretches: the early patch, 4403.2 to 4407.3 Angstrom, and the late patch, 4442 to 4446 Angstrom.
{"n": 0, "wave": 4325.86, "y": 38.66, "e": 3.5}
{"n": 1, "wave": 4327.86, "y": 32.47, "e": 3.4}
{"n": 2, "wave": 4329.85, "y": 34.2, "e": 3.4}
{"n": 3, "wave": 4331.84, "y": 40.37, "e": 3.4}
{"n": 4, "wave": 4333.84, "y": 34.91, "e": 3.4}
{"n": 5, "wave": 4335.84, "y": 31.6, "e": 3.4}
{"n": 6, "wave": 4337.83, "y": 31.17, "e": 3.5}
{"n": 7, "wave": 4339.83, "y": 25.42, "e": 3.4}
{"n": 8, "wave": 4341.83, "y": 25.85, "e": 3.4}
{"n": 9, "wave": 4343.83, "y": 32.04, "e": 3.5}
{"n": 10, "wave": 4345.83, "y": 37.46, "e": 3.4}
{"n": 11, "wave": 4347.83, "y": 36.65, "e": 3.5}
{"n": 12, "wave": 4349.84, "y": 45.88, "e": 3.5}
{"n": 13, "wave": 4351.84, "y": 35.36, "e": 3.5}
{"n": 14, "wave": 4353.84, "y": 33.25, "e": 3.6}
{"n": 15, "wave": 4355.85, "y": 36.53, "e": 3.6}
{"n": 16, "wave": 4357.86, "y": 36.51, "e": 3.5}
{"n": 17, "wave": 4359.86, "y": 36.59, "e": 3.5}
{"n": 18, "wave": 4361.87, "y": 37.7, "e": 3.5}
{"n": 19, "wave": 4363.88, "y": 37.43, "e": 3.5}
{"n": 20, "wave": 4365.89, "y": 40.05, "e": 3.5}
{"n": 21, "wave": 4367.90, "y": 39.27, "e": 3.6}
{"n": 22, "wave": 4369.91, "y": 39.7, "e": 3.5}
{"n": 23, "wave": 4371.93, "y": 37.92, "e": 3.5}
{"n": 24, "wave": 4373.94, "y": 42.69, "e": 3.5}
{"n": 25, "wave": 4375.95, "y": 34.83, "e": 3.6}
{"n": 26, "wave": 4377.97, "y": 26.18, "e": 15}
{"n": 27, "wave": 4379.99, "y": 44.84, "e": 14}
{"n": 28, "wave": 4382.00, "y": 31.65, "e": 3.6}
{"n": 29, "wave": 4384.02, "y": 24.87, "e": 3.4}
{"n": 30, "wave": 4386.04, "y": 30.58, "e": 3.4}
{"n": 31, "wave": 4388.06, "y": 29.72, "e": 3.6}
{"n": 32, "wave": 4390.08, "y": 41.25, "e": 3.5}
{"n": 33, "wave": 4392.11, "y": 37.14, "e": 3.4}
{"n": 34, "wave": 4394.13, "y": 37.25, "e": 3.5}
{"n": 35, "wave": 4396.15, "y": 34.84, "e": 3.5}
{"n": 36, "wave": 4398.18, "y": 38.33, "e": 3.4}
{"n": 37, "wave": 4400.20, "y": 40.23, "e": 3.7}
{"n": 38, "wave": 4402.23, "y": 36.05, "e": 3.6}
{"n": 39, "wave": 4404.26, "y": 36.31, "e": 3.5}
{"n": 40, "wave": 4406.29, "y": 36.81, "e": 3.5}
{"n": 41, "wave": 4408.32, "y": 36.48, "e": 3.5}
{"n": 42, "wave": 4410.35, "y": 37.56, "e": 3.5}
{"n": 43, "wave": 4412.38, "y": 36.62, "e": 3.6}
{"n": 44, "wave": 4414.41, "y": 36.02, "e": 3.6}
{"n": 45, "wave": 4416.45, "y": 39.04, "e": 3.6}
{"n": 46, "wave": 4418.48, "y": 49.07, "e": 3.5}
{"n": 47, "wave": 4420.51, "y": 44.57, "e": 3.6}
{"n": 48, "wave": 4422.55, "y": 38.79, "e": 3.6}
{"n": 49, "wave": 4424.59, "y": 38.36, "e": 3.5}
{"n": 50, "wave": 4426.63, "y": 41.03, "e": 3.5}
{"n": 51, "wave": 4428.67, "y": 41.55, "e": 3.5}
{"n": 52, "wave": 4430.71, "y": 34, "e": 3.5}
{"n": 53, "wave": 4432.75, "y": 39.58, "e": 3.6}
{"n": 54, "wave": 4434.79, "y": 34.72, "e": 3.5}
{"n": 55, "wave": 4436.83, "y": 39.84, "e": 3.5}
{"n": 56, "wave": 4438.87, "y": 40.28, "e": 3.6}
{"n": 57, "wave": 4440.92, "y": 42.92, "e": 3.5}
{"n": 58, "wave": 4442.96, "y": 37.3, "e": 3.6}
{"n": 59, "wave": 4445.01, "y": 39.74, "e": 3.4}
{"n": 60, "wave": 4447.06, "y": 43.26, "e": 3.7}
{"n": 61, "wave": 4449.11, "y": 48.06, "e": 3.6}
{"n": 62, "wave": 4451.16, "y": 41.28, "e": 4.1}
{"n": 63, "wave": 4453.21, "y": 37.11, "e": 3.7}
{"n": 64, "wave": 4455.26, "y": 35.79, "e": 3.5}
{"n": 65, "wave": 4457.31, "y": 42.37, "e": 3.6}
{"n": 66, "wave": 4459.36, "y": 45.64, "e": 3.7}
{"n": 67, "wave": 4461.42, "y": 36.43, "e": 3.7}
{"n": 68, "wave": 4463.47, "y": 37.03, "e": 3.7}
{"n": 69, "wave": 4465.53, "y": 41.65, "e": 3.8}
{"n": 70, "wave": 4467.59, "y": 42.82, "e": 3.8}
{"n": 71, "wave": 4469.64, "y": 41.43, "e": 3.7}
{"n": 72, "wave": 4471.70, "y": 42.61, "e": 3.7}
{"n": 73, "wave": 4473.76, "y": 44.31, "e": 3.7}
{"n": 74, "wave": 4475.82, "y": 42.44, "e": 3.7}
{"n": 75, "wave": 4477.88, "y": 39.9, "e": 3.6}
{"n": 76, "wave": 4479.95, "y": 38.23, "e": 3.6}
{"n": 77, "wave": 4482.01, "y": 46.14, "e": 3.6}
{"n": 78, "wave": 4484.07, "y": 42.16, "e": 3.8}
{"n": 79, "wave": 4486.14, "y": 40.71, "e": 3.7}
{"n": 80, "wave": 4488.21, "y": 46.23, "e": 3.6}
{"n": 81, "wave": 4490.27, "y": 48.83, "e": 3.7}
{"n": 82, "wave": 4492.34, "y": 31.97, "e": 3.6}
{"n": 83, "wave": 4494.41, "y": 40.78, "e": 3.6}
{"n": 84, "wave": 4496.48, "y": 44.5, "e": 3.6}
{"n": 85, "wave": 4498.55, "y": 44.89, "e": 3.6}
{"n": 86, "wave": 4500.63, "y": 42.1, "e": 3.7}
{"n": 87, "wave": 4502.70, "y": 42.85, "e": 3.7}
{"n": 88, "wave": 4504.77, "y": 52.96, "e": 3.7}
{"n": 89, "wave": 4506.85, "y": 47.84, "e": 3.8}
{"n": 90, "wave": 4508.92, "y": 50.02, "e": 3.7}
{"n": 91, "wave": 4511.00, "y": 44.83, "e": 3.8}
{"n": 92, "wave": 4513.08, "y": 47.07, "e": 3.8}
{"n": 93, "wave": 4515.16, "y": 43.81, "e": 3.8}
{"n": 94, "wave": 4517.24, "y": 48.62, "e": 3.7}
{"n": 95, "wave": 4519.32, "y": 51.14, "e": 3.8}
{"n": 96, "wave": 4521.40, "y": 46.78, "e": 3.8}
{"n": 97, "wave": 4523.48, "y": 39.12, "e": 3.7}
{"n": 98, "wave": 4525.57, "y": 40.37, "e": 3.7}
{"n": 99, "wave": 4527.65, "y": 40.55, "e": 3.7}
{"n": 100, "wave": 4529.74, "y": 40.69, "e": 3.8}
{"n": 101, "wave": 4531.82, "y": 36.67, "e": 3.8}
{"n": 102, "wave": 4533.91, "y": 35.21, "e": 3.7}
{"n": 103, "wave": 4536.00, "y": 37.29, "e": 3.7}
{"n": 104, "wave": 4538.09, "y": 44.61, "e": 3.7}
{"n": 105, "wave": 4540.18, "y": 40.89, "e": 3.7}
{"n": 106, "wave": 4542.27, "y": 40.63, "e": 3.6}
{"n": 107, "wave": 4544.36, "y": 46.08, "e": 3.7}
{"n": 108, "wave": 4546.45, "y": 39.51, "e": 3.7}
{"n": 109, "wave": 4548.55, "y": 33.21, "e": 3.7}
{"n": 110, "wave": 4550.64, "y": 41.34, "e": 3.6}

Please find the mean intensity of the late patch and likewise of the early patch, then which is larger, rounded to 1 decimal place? 38.5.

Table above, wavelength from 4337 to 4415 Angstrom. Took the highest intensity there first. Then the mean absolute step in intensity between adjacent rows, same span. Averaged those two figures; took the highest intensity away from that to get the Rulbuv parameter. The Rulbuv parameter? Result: -21.0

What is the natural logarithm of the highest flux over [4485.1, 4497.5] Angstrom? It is 3.89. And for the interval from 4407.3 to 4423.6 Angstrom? 3.89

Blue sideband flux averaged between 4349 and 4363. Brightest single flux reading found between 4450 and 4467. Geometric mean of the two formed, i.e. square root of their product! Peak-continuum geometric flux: 41.3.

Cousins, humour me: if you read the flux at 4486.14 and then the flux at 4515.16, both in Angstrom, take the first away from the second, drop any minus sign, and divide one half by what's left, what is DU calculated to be 0.16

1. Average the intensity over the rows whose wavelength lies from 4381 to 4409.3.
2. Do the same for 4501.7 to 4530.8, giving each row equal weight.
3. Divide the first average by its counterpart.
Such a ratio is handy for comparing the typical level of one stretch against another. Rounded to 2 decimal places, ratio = 0.77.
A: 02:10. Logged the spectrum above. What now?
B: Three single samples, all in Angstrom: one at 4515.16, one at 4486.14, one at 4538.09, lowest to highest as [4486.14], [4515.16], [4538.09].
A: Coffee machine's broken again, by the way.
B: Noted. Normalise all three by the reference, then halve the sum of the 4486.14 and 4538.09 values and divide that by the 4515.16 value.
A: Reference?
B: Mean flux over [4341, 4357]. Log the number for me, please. 0.97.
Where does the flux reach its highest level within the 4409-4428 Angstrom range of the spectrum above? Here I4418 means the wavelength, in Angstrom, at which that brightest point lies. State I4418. 4418.48 Angstrom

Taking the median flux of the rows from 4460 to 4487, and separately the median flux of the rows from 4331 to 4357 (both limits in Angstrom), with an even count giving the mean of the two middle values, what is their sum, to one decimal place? 76.6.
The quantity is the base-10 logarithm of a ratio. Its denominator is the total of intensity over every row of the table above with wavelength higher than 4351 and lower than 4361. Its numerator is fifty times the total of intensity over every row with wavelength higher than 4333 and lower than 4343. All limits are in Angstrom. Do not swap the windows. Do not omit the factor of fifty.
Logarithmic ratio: 1.62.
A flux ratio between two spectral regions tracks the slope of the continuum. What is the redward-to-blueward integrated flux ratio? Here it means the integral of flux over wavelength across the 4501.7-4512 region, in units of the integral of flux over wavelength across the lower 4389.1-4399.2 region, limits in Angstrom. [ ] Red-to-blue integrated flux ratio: 1.3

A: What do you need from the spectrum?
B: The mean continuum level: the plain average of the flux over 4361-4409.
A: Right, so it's 36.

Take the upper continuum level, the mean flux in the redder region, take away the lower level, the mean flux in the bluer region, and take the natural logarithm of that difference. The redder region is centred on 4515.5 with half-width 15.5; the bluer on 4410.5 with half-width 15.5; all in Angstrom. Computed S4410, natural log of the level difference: 1.89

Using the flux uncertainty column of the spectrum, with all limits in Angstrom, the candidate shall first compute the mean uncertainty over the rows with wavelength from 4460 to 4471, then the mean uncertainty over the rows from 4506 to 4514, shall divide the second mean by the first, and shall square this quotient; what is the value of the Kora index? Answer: 1.02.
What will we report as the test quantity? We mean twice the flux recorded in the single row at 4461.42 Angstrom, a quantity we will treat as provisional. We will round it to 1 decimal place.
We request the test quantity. 72.9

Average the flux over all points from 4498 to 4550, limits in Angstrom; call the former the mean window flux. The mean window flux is 43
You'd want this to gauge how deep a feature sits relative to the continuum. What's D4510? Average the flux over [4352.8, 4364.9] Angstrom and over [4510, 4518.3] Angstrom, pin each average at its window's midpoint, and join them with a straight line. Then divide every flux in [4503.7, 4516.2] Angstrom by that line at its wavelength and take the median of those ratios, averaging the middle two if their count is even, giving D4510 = 1.04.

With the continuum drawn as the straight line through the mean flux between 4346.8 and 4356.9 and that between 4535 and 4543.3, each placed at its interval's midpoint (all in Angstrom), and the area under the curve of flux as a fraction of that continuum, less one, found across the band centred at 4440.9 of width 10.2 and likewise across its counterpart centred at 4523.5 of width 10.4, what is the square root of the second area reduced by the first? 0.73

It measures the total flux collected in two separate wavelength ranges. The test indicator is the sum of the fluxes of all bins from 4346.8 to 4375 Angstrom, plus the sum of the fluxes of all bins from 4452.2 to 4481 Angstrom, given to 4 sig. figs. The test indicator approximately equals 1103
